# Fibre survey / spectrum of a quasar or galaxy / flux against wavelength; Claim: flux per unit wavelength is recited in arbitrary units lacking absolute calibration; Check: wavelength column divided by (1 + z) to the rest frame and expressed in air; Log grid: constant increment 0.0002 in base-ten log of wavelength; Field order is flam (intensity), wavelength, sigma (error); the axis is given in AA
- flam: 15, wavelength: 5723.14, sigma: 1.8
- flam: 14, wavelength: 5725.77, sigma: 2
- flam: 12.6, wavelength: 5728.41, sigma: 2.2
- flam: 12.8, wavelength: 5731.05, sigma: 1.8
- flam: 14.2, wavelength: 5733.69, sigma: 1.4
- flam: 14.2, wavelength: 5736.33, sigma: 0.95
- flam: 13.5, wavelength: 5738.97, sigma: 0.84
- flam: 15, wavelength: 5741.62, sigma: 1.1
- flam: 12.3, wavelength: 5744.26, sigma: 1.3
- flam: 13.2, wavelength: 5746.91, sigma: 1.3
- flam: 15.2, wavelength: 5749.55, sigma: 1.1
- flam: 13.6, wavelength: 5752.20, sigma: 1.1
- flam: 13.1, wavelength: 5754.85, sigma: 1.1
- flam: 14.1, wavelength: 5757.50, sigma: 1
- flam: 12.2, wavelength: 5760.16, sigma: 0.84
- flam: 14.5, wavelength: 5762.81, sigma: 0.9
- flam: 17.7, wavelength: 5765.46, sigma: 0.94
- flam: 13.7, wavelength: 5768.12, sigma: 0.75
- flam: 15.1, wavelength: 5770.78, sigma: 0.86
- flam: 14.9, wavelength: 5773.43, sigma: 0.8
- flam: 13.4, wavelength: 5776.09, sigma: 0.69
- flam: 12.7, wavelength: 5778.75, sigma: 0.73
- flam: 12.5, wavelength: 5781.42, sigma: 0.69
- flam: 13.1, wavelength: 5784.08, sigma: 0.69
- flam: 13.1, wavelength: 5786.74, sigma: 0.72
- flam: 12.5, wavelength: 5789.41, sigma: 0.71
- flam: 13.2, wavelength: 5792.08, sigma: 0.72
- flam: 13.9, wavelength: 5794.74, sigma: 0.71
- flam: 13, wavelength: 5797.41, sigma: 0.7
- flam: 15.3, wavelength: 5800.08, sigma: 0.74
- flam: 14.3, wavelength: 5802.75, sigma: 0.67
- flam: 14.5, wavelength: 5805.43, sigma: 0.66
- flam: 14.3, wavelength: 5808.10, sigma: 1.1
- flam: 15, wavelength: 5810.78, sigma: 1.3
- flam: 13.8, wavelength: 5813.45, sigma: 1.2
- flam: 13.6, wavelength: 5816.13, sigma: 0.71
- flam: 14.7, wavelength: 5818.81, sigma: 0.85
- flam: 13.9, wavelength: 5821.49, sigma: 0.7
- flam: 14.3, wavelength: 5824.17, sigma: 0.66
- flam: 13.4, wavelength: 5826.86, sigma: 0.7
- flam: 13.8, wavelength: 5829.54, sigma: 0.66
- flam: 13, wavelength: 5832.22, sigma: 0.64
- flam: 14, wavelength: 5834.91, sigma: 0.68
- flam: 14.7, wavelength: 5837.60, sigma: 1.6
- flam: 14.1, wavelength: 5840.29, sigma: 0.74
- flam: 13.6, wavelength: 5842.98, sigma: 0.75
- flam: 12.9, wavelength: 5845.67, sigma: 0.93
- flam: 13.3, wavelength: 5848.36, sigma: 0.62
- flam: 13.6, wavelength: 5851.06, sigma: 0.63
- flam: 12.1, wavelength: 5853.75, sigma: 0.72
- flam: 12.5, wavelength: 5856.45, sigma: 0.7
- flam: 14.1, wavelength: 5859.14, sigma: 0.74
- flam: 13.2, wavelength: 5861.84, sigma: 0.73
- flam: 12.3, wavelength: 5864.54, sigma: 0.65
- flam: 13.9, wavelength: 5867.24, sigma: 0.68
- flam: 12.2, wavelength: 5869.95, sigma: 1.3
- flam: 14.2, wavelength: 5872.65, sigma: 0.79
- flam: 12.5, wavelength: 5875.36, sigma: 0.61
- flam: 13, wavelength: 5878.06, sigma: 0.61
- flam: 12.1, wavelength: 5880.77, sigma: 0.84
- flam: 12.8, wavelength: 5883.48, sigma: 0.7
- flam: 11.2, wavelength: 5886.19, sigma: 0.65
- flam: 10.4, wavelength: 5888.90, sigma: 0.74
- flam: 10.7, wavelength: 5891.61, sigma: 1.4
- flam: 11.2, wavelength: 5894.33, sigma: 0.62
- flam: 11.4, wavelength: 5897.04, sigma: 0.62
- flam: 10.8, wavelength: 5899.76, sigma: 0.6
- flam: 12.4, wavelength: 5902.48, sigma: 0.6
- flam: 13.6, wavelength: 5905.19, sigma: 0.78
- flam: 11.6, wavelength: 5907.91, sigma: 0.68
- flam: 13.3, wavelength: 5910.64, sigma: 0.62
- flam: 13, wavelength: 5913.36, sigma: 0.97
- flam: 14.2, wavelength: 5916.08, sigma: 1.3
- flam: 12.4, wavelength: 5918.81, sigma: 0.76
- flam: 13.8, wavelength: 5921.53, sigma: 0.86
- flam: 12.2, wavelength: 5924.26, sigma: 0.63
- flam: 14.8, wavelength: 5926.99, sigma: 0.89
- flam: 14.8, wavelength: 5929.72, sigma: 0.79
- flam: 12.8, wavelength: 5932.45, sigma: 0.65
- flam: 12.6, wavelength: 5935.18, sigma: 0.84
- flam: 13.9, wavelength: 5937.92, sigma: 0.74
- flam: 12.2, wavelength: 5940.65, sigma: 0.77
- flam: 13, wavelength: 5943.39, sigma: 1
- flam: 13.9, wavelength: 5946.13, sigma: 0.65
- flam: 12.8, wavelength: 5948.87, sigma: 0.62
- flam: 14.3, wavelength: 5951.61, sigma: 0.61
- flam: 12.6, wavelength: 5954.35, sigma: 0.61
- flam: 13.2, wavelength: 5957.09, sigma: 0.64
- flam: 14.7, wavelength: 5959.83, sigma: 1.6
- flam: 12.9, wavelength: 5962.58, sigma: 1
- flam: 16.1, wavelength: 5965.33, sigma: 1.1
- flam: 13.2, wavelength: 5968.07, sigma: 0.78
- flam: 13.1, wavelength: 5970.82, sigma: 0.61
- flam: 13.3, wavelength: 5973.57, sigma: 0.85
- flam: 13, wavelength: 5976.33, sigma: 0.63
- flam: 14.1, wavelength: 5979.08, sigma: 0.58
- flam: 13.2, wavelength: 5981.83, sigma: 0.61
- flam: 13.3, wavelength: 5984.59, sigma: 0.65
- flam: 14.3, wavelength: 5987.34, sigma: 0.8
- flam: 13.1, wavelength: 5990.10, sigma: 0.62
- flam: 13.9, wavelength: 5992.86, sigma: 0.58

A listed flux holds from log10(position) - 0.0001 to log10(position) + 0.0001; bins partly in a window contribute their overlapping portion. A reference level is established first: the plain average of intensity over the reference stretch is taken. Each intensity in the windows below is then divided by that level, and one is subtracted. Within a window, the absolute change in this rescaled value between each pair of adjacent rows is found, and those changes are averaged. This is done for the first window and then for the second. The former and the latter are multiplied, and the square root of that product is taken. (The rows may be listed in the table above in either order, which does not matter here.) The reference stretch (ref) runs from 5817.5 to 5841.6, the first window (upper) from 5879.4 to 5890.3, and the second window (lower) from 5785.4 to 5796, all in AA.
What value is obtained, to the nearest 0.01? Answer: 0.06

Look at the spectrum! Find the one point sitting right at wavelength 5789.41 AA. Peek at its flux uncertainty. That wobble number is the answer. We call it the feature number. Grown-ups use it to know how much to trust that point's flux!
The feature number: 0.71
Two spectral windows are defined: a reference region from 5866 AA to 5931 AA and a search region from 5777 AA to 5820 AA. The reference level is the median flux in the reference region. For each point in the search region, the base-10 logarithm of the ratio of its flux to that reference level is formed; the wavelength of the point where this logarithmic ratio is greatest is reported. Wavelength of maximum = 5800.08 AA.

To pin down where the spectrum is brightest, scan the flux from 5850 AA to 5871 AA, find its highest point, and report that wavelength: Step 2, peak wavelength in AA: 5859.14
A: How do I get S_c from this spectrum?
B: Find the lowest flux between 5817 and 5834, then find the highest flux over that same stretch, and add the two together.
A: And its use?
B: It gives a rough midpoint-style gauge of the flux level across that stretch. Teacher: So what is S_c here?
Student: 27.7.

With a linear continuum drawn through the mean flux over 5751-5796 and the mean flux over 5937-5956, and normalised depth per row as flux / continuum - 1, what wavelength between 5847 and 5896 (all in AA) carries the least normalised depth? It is 5888.90 AA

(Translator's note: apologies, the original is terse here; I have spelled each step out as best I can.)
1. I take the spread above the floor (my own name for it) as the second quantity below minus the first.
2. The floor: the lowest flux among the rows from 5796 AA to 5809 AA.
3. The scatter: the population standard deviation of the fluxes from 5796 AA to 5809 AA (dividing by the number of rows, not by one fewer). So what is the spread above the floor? -12.3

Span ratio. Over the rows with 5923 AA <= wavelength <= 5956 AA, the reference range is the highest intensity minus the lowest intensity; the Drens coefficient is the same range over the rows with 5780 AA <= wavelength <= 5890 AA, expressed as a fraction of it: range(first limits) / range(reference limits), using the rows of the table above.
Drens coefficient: 1.9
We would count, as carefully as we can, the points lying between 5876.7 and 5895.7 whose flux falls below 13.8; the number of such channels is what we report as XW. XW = 7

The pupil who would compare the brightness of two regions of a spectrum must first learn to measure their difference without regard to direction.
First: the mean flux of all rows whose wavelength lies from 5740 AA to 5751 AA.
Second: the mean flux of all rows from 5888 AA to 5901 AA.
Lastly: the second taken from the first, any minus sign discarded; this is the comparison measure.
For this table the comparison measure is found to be 3.0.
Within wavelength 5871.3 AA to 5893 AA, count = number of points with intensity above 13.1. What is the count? 1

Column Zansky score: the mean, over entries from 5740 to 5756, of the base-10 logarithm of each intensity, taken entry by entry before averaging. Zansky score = 1.14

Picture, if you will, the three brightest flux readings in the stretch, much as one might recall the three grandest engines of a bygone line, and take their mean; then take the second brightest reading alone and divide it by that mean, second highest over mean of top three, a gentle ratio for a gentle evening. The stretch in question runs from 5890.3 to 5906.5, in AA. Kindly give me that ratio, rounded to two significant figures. 0.99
